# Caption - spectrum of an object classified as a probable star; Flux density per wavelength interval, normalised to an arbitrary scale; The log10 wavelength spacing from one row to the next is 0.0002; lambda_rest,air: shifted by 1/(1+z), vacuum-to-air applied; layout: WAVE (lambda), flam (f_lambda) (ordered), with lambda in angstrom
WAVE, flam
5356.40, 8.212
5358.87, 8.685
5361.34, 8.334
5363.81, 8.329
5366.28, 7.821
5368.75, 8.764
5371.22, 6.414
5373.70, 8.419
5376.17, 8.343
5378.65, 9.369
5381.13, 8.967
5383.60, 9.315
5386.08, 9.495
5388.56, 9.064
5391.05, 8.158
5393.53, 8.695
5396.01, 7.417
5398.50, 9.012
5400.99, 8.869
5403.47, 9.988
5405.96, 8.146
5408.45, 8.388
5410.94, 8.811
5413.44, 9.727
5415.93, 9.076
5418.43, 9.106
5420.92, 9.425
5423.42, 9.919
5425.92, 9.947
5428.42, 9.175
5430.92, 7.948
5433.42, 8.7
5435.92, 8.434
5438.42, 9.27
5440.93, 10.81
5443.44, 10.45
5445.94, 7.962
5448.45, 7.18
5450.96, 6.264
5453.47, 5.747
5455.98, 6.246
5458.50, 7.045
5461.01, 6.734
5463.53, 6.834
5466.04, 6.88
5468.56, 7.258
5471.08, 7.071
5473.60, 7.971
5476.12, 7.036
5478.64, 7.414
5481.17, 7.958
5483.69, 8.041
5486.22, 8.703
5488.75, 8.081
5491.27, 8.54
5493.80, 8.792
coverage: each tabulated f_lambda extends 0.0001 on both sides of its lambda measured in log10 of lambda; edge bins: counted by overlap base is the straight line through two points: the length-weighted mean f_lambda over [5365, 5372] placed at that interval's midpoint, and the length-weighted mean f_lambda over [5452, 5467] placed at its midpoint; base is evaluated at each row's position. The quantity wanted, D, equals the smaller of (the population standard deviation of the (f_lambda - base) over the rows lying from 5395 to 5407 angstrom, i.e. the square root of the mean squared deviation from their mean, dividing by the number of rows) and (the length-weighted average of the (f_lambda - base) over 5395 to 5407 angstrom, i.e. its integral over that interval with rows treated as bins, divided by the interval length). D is 0.9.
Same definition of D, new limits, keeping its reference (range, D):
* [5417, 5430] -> 0.4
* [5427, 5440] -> 0.5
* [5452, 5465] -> -0.1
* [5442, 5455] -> 0.8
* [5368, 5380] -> 0.6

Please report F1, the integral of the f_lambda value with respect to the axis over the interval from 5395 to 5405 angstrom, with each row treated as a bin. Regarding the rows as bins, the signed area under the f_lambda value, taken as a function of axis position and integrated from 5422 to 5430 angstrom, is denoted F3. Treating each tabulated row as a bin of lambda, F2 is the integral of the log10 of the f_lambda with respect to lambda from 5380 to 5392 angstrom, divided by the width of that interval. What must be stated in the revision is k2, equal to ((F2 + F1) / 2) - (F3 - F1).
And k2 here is 56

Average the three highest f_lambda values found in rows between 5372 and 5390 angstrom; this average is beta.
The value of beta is 9.4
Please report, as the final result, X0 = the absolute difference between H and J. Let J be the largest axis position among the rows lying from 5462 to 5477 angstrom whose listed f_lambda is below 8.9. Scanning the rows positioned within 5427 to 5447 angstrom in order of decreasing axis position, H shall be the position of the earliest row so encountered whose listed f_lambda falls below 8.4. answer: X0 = 30.2 angstrom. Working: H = 5445.94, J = 5476.12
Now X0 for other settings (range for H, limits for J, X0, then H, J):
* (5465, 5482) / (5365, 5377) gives 105.0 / 5481.17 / 5376.17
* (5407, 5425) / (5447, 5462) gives 52.6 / 5408.45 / 5461.01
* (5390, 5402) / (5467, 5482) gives 85.2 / 5396.01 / 5481.17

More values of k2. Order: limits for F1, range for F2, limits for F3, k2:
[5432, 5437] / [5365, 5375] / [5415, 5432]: -92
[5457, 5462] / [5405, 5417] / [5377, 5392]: -84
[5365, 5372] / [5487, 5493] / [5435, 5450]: -53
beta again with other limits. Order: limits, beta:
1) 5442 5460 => 8.5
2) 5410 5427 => 9.9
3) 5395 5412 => 9.3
